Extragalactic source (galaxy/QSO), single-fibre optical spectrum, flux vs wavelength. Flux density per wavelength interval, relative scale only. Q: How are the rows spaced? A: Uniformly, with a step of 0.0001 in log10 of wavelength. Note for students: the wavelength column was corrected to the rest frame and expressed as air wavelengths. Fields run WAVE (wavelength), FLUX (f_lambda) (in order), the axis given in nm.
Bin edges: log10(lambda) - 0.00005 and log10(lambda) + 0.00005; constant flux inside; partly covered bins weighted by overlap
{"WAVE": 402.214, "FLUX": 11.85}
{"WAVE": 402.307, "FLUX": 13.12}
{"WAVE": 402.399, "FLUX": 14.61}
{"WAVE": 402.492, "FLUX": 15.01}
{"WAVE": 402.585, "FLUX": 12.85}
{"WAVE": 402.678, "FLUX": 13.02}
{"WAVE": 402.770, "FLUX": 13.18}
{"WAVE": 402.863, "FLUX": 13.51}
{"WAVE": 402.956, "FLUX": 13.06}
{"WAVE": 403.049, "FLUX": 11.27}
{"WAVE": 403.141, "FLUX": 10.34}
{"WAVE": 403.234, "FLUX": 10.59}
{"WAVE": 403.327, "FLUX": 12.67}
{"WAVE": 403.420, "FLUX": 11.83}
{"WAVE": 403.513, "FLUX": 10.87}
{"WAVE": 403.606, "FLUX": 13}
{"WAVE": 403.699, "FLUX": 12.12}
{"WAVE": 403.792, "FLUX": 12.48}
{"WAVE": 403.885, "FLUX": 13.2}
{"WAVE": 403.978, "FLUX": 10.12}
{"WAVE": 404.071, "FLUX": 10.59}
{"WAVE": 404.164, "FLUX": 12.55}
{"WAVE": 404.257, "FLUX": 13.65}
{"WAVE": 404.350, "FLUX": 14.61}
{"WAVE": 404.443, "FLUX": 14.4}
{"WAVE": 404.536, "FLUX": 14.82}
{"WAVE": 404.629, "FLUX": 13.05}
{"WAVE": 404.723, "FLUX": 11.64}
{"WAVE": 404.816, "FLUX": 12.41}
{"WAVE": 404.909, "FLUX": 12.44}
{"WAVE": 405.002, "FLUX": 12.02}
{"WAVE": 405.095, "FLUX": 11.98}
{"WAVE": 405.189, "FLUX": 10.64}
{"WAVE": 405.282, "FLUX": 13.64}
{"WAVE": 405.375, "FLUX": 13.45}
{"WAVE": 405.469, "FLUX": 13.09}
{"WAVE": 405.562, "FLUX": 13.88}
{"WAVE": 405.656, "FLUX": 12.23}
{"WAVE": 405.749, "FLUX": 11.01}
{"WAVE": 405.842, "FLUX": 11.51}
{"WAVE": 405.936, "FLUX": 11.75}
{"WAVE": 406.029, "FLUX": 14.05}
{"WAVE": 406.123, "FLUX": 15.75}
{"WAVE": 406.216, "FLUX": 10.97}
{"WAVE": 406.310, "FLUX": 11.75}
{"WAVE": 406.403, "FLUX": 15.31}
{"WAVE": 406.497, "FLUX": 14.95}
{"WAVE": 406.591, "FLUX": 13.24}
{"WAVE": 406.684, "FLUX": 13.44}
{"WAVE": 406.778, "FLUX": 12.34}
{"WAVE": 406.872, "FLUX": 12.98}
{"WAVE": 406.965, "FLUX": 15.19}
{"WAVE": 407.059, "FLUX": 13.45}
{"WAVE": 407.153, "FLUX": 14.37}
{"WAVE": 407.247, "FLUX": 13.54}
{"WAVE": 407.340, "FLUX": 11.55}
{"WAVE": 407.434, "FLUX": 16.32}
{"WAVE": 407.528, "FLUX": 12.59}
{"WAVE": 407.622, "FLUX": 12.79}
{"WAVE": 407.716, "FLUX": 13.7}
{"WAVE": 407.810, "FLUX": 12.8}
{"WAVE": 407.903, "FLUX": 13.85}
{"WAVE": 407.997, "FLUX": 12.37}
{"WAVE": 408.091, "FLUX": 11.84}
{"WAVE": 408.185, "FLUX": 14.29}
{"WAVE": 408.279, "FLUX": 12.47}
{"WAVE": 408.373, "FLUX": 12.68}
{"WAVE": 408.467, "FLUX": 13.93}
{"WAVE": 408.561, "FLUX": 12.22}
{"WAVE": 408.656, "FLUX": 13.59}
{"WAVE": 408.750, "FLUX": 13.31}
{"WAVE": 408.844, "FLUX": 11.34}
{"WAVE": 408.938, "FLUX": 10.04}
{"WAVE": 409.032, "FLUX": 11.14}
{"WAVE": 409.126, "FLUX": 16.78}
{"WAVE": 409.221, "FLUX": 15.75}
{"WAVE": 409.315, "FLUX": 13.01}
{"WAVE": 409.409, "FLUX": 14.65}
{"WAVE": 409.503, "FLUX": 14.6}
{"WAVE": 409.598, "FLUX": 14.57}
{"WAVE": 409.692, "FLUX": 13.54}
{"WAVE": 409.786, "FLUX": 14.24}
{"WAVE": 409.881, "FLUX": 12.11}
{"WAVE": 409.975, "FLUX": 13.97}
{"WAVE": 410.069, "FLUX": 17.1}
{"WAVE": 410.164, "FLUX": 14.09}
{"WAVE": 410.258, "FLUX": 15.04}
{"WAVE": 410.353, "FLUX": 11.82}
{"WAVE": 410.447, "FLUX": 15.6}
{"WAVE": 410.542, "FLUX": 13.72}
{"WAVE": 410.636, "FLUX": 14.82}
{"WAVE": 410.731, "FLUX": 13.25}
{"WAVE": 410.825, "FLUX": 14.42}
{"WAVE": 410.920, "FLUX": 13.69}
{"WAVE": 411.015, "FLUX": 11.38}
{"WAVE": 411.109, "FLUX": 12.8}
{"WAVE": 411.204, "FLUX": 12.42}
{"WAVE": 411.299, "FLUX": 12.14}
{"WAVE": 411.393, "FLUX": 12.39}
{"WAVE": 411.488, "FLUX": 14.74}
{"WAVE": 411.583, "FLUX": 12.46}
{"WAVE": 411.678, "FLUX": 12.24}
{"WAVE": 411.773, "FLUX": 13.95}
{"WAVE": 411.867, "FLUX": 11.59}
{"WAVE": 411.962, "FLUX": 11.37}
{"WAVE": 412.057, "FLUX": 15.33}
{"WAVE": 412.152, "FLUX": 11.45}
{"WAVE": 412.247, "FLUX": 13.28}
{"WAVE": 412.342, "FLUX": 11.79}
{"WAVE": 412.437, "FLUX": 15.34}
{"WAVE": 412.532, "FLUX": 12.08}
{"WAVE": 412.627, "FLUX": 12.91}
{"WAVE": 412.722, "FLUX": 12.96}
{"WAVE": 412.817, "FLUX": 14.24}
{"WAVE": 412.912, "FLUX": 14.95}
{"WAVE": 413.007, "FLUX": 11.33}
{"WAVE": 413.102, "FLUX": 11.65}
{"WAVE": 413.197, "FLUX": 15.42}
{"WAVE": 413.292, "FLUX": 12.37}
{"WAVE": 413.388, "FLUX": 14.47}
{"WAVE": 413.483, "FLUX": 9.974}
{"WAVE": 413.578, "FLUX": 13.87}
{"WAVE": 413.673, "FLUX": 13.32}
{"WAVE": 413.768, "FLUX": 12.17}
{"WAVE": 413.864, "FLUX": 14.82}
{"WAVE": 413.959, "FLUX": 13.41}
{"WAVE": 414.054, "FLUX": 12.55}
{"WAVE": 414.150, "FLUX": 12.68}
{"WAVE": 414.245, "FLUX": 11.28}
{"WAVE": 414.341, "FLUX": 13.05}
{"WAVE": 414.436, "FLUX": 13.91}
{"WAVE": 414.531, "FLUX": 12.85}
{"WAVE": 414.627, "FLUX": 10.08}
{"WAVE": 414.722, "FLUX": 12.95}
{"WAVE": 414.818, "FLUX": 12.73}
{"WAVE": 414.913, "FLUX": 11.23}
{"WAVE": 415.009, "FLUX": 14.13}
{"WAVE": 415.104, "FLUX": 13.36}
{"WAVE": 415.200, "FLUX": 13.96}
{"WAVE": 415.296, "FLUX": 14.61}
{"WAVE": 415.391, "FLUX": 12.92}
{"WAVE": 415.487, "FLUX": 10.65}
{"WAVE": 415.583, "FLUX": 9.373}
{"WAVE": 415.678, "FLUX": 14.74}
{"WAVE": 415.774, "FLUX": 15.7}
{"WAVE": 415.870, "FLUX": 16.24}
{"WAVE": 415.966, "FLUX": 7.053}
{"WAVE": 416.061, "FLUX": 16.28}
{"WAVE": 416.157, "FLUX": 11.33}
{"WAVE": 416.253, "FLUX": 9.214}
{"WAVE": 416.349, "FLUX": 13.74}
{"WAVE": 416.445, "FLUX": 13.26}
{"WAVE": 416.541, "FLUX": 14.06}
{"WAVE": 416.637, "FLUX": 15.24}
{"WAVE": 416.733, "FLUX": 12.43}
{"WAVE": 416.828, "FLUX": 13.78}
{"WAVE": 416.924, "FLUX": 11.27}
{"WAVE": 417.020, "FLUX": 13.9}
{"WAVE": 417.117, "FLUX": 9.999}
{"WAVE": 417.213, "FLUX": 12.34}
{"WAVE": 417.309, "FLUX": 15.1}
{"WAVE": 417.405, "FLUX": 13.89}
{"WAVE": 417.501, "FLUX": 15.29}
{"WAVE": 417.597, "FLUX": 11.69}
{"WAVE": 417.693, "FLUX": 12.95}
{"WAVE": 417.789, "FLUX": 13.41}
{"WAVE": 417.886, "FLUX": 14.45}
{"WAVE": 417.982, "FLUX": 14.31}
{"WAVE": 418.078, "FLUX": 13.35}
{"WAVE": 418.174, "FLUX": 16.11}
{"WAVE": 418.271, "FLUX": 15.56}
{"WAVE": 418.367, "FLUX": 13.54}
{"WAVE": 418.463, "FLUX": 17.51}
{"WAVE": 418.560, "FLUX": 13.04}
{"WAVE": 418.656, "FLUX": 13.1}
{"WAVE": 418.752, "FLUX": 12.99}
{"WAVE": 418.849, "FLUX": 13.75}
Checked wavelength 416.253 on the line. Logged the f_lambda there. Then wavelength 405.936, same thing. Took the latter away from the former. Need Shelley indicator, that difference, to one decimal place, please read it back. -2.5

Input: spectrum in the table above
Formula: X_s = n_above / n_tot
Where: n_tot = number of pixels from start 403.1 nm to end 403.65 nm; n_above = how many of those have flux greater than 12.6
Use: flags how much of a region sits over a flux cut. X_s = 0.33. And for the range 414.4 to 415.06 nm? 0.71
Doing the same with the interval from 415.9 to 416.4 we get 0.40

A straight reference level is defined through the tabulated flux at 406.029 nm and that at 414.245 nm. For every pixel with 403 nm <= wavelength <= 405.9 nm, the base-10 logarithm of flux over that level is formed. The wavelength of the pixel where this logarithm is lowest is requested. 403.978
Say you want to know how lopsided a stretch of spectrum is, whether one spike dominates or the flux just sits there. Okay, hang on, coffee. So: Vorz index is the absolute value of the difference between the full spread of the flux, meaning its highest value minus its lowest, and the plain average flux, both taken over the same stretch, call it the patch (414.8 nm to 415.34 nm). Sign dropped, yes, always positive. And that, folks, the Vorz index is 10.0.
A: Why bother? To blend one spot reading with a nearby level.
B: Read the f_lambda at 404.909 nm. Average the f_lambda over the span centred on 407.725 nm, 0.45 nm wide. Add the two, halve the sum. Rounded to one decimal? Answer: 12.8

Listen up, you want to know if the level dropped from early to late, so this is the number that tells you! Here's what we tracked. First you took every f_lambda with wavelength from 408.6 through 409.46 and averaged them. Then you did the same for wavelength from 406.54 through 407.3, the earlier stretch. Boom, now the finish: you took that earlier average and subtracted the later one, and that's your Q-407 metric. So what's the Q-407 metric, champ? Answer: 0.3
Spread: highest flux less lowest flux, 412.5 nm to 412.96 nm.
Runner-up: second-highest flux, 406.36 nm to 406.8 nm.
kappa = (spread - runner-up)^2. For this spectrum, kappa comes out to 146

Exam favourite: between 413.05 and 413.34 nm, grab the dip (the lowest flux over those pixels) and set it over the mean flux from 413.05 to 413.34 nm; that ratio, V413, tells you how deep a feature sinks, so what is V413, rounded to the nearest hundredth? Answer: 0.89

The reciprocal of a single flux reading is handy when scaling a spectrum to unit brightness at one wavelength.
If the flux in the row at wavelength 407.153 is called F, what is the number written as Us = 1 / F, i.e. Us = 0.0696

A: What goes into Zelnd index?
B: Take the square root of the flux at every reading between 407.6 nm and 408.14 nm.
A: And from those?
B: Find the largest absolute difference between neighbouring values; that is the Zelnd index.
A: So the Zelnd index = 0.2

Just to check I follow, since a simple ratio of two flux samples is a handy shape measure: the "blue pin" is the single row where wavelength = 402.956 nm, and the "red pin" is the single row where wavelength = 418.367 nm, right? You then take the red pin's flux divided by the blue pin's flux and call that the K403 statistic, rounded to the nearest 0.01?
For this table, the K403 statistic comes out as 1.04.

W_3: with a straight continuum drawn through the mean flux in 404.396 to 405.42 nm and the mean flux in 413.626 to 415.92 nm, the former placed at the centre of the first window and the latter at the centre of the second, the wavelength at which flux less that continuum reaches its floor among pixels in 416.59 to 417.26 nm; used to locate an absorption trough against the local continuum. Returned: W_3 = 417.117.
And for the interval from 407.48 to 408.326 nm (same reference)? 408.091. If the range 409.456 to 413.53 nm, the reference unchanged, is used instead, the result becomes 413.483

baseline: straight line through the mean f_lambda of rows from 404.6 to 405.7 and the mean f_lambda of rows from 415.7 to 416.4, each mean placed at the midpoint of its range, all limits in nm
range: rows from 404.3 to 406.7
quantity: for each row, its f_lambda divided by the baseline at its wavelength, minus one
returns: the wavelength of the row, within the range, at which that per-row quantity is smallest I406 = 405.189 nm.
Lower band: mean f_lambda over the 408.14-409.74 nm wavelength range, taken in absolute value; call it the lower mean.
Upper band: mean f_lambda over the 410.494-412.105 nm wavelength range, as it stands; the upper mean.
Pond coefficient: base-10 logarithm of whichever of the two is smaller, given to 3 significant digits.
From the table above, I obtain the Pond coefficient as 1.12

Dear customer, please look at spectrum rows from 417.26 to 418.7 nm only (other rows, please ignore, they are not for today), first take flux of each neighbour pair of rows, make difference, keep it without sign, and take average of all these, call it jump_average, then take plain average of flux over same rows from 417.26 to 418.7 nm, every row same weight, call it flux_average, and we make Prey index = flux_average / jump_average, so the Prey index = 8.3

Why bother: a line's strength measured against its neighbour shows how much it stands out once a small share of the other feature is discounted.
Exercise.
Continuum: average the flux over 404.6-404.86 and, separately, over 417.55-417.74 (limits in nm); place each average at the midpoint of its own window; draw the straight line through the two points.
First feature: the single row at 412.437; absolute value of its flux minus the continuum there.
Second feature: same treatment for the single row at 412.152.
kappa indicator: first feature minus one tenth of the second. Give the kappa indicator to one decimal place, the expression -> 2.9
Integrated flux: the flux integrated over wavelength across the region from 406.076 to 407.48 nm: 19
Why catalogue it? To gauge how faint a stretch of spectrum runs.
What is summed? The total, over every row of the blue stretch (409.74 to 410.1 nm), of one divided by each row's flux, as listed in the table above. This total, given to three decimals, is 0.283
